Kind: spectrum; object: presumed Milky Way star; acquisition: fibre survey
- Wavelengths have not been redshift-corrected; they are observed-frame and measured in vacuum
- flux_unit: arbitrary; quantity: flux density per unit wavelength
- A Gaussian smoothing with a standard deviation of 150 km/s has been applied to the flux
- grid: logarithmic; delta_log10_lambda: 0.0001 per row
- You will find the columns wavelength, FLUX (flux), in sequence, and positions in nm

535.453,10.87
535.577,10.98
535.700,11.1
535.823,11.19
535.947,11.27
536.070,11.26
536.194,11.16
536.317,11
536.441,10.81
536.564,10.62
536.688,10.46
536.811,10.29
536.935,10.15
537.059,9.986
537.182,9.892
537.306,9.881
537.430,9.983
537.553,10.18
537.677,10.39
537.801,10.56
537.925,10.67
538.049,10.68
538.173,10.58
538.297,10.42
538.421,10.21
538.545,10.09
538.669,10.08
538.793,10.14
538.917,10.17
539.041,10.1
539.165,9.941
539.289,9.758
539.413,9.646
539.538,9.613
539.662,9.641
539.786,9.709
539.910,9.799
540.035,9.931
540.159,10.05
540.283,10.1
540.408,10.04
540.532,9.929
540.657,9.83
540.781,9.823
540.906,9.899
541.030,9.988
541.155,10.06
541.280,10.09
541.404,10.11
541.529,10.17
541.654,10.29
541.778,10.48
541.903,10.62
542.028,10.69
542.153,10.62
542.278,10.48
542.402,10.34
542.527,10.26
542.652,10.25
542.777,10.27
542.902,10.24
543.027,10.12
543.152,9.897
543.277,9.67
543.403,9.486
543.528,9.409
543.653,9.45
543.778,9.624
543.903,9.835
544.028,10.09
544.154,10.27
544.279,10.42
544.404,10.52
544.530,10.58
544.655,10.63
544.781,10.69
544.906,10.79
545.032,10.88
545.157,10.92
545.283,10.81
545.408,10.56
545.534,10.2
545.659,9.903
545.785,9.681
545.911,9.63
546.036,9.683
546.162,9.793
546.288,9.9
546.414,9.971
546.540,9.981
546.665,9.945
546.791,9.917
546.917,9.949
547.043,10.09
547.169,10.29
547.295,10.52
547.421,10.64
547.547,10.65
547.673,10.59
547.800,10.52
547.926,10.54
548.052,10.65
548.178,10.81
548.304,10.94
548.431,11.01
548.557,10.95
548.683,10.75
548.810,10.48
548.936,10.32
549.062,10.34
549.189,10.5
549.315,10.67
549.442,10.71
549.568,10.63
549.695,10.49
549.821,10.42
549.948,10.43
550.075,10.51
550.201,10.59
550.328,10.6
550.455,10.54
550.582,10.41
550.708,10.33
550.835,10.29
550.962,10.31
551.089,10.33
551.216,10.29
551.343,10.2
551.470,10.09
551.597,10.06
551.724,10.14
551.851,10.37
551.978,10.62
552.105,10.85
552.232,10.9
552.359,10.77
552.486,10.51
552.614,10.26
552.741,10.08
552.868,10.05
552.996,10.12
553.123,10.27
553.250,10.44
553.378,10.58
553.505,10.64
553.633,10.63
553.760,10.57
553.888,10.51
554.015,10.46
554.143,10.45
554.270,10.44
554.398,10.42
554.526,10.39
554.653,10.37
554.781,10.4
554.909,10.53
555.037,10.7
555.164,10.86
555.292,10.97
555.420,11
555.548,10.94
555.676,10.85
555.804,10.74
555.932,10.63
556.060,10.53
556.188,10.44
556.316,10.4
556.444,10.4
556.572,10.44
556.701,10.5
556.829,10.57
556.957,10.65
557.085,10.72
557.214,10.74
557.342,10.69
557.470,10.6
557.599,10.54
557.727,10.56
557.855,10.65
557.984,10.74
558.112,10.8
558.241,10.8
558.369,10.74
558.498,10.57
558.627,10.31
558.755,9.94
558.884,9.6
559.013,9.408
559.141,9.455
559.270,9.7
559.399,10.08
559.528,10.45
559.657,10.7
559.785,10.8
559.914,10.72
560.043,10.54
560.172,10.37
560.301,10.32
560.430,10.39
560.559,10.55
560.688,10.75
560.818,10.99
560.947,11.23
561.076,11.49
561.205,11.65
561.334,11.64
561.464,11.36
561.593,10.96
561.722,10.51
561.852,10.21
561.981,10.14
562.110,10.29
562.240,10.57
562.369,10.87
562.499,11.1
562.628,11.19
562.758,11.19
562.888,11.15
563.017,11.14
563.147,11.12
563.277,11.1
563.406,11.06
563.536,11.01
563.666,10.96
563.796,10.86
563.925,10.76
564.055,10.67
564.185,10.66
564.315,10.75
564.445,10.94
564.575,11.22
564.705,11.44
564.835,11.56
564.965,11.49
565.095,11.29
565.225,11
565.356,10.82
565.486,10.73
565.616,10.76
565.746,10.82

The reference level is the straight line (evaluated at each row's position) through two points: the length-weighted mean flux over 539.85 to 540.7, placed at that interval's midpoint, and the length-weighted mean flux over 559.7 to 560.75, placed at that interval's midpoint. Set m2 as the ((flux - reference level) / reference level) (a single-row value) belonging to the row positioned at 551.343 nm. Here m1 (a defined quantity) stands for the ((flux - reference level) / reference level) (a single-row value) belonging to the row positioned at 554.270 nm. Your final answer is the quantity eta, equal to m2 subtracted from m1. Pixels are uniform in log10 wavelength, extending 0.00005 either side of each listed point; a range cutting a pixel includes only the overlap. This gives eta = 0.014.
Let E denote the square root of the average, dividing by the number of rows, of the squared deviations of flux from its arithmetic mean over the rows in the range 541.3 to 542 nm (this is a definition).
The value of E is 0.19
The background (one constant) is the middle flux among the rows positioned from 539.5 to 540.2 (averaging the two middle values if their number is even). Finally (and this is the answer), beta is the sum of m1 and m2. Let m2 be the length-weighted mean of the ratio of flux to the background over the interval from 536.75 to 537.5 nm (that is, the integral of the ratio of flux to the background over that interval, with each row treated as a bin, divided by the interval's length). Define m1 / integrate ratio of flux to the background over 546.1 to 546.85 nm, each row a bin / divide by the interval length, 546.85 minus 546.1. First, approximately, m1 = 1.02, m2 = 1.03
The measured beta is 2.05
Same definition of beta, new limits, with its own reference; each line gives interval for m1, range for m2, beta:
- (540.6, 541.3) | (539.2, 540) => 2.01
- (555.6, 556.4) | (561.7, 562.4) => 2.15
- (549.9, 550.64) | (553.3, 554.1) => 2.16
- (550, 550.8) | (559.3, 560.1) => 2.15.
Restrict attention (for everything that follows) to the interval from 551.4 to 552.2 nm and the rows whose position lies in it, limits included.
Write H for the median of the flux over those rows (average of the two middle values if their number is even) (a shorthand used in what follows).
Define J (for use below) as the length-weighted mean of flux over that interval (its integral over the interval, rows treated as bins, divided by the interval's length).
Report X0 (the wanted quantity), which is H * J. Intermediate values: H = 10.3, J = 10.4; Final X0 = 106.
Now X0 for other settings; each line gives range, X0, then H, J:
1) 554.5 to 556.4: 113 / 10.6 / 10.7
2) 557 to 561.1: 111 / 10.6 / 10.5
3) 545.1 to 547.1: 100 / 9.9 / 10.1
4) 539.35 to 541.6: 98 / 9.9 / 9.9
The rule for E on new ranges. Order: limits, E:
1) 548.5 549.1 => 0.25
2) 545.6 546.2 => 0.10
